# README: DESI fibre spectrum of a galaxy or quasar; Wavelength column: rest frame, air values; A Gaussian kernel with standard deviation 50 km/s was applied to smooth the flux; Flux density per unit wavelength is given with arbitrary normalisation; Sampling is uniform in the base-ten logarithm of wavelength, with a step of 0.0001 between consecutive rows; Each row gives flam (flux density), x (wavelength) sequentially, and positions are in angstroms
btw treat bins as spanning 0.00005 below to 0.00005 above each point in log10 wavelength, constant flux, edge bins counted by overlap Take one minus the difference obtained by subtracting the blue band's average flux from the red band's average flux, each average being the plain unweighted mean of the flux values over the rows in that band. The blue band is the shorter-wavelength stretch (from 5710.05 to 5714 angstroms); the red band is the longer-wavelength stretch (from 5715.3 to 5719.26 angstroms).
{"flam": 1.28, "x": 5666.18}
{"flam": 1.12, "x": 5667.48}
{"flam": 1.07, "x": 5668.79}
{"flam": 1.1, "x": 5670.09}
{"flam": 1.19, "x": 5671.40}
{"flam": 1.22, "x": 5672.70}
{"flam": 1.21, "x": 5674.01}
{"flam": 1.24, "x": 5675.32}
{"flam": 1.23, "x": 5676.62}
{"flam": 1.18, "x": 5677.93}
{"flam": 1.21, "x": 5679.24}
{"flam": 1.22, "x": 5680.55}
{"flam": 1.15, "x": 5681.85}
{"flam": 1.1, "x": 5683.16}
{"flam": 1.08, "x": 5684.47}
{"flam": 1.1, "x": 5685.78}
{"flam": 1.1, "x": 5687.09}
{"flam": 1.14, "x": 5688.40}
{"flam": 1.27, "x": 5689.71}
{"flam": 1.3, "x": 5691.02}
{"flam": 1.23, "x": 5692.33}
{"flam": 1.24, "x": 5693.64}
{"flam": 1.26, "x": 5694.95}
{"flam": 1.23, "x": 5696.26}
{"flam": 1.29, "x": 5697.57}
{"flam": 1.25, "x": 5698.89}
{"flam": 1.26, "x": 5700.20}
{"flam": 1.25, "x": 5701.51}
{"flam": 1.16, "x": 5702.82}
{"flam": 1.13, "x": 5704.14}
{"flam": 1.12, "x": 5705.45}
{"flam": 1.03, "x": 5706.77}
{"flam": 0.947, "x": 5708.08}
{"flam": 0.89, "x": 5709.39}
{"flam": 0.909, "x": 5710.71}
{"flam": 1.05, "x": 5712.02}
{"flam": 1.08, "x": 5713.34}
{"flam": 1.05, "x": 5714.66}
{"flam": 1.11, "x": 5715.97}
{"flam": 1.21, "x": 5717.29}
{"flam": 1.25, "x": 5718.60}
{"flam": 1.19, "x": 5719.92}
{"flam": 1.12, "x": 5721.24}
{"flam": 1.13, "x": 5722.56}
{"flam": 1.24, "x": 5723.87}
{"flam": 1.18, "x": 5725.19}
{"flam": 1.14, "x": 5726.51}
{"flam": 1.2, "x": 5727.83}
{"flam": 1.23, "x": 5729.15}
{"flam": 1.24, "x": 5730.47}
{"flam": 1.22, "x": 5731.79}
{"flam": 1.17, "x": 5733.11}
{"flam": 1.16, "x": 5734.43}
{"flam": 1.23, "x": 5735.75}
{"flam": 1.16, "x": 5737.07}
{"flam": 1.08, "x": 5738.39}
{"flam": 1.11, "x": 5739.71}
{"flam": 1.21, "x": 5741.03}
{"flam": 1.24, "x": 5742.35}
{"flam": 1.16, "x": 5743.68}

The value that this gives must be 0.82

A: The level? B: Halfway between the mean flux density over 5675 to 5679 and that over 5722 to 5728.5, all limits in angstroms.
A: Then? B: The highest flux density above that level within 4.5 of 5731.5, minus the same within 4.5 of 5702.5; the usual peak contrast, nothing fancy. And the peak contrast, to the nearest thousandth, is -0.020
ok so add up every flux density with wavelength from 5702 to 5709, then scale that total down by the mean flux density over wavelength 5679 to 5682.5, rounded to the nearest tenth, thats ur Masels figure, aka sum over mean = 4.5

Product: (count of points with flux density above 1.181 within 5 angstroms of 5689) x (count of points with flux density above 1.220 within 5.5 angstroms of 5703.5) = 12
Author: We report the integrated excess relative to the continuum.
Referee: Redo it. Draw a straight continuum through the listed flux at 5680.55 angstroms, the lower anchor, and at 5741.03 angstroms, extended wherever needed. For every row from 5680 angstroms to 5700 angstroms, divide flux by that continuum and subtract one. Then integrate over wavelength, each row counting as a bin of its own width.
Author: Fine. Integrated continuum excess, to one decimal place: -0.3 angstroms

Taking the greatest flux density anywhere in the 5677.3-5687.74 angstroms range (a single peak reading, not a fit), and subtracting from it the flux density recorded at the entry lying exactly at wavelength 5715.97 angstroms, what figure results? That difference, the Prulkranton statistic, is 0.11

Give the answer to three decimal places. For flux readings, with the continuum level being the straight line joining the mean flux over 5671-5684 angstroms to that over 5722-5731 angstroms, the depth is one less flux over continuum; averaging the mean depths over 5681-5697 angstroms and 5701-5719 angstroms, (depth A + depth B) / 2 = 0.051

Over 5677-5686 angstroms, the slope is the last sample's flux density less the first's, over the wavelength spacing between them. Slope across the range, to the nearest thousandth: -0.010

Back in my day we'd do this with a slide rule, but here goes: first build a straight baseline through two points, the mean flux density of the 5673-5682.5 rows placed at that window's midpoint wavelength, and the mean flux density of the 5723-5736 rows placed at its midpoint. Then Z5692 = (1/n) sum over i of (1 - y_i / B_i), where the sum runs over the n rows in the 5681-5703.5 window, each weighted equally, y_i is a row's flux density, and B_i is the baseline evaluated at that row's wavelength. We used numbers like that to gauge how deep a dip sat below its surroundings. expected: 0.003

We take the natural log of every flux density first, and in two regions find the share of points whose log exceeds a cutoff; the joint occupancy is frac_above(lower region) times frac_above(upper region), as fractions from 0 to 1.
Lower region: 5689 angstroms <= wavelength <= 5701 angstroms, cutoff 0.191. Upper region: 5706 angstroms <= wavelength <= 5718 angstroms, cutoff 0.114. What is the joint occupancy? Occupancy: 0.11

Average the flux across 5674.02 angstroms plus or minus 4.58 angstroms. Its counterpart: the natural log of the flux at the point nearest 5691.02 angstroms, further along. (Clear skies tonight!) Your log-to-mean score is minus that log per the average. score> -0.22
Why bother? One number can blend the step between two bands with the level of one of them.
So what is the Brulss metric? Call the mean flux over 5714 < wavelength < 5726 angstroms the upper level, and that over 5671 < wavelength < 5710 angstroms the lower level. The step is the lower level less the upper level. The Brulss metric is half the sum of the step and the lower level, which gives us 0.592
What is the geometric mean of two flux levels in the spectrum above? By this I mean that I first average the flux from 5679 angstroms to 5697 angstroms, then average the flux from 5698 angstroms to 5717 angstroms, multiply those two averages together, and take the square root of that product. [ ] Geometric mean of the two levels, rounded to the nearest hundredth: 1.14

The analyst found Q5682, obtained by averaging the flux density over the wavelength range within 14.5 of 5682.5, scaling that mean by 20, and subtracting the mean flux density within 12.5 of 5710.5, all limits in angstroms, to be 22.6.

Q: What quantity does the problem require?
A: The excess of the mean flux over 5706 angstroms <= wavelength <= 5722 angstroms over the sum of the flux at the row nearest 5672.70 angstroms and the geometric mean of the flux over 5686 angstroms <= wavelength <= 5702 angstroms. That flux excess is -1.38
